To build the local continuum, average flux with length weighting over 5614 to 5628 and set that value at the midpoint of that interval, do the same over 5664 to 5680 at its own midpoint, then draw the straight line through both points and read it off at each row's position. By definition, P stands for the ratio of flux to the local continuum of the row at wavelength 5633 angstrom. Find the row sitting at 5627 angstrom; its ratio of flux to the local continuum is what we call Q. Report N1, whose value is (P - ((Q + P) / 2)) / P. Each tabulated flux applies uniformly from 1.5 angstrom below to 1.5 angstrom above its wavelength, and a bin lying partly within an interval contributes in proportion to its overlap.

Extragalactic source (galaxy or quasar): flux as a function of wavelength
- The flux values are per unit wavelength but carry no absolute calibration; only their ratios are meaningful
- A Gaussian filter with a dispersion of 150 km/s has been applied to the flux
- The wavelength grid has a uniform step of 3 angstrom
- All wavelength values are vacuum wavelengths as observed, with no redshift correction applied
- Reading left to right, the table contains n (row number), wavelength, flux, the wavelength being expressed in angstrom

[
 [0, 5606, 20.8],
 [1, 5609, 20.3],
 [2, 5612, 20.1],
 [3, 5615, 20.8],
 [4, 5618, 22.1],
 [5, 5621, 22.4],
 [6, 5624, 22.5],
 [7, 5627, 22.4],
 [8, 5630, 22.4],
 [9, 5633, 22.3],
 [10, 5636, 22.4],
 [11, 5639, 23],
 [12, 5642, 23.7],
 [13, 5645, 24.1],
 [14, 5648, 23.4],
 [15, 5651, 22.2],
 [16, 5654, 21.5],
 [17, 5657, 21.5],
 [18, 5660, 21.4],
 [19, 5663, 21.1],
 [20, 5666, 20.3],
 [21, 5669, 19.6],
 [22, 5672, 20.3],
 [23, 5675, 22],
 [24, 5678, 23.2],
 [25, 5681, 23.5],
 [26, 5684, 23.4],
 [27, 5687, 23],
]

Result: 0.000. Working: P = 1.02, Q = 1.020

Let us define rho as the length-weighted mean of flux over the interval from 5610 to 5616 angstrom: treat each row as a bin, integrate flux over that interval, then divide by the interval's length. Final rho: 20.4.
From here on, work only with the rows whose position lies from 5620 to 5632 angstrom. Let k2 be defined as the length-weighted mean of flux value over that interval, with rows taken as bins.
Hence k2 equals 22.4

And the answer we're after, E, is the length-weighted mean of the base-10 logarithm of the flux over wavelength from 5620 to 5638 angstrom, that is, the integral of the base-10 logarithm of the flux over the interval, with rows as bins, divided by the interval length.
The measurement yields 1.35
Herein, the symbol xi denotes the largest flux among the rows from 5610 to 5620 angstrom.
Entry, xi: 22.1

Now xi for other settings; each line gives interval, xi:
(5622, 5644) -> 23.7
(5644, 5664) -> 24.1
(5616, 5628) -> 22.5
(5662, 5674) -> 21.1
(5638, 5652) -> 24.1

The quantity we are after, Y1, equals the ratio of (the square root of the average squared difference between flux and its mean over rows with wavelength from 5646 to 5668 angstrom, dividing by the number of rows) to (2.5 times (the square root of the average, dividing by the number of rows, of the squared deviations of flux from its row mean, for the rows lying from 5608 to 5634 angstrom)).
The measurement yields 0.38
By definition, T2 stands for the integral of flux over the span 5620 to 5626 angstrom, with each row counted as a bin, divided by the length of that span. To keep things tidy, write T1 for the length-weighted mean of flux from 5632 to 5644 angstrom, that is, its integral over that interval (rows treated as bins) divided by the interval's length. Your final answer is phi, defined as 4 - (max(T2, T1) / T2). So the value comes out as 2.98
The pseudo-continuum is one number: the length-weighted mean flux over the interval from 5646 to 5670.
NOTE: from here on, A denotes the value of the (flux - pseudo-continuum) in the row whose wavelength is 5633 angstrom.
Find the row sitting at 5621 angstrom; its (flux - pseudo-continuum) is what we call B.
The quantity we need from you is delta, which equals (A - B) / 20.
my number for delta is -0.005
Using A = 0.83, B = 0.93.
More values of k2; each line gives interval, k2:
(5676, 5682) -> 23.2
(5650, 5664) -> 21.5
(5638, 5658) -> 22.8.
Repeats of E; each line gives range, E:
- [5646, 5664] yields 1.34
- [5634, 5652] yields 1.36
